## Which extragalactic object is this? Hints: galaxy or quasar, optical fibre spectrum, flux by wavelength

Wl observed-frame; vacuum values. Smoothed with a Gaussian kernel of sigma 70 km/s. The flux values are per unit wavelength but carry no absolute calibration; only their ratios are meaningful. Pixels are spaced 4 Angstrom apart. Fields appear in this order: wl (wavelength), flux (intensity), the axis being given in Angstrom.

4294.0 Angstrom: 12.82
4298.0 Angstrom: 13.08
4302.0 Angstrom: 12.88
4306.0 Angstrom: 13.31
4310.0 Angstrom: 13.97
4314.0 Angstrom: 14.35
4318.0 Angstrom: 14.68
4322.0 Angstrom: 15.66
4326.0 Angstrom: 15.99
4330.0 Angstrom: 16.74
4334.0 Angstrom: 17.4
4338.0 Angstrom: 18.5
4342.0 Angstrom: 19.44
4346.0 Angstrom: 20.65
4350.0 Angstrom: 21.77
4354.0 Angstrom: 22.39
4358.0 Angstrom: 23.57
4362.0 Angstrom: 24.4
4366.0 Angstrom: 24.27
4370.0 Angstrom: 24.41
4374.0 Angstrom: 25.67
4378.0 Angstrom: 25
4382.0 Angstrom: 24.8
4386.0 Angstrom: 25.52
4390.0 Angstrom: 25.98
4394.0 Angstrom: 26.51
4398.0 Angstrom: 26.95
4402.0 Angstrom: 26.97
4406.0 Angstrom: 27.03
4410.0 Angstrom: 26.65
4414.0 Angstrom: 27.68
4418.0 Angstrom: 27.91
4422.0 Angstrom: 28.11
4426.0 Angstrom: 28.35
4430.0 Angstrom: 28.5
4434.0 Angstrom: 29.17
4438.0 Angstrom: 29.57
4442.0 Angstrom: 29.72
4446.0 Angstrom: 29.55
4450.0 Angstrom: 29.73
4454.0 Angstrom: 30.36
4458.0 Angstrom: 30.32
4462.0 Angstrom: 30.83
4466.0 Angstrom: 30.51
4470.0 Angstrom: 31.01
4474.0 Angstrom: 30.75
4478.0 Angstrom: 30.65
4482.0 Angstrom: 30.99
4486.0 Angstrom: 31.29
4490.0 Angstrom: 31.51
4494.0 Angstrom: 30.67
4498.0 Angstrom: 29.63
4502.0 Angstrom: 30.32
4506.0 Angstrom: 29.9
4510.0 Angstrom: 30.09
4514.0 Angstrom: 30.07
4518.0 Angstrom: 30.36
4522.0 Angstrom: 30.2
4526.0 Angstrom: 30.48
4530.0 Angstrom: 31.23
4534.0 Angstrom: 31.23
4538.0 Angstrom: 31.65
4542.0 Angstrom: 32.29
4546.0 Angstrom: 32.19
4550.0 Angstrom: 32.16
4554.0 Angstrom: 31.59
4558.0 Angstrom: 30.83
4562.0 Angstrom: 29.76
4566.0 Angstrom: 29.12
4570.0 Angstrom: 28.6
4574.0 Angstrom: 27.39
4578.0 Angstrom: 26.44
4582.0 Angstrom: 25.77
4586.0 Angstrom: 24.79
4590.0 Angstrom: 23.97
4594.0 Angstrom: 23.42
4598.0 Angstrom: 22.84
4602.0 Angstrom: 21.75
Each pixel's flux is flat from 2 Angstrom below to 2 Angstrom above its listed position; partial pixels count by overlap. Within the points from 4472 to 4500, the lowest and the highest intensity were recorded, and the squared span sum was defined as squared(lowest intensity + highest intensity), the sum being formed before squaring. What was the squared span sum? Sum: 3738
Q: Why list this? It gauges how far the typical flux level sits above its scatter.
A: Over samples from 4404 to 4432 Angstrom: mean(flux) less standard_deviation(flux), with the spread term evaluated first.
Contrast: 27.1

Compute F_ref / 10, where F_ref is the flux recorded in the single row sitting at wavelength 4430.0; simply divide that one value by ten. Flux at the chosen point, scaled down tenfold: 2.85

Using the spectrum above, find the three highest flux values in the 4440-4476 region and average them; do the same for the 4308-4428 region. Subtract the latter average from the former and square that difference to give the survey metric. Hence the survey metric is 8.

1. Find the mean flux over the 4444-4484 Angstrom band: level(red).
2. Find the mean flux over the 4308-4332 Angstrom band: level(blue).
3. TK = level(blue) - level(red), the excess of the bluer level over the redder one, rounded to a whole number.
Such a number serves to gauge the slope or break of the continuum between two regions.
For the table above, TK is -15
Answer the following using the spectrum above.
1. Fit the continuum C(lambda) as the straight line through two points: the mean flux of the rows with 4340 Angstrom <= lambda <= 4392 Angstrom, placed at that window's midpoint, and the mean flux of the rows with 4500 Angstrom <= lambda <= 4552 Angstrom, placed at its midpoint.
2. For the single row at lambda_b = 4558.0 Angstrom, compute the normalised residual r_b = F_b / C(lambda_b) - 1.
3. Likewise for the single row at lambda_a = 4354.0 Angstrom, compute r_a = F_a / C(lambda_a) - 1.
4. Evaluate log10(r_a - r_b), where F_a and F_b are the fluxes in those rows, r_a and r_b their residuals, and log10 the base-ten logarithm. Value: -1.80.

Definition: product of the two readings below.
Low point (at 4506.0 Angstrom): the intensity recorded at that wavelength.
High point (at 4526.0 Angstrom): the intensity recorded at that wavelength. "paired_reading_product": 911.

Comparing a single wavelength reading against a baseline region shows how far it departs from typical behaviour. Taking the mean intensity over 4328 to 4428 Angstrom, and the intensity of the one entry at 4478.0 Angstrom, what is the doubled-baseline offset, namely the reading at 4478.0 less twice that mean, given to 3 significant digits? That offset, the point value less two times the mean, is -17.9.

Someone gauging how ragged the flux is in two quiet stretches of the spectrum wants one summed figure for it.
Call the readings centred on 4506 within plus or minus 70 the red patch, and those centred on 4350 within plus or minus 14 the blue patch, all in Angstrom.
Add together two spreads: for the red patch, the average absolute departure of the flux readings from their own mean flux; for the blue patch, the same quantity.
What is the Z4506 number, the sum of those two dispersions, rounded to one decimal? 2.5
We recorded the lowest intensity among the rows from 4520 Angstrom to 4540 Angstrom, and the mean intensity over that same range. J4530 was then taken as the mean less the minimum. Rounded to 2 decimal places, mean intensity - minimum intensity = 0.76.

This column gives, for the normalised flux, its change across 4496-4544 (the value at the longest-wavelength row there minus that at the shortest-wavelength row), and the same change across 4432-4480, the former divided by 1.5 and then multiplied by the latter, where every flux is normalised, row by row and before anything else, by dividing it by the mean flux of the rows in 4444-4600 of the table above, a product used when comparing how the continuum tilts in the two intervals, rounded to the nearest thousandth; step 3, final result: 0.003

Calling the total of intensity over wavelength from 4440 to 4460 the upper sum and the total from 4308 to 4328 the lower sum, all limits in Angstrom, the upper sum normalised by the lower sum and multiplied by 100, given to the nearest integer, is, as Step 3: 201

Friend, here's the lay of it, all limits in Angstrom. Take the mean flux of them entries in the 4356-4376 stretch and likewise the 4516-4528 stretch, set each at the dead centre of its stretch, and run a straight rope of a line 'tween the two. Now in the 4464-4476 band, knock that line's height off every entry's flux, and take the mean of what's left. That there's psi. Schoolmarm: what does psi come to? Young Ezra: 2.37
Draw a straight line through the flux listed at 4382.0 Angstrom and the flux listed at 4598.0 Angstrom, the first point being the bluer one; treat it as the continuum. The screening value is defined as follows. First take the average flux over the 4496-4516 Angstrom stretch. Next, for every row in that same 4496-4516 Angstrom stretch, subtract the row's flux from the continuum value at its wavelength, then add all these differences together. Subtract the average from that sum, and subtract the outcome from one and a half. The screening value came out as 63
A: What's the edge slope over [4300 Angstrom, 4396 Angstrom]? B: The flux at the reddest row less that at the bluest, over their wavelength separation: 0.15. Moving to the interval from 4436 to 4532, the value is 0.02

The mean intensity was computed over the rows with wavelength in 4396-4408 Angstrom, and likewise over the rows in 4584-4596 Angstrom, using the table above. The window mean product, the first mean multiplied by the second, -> 649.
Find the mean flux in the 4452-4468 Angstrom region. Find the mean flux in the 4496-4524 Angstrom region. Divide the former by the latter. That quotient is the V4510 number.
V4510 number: 1.01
